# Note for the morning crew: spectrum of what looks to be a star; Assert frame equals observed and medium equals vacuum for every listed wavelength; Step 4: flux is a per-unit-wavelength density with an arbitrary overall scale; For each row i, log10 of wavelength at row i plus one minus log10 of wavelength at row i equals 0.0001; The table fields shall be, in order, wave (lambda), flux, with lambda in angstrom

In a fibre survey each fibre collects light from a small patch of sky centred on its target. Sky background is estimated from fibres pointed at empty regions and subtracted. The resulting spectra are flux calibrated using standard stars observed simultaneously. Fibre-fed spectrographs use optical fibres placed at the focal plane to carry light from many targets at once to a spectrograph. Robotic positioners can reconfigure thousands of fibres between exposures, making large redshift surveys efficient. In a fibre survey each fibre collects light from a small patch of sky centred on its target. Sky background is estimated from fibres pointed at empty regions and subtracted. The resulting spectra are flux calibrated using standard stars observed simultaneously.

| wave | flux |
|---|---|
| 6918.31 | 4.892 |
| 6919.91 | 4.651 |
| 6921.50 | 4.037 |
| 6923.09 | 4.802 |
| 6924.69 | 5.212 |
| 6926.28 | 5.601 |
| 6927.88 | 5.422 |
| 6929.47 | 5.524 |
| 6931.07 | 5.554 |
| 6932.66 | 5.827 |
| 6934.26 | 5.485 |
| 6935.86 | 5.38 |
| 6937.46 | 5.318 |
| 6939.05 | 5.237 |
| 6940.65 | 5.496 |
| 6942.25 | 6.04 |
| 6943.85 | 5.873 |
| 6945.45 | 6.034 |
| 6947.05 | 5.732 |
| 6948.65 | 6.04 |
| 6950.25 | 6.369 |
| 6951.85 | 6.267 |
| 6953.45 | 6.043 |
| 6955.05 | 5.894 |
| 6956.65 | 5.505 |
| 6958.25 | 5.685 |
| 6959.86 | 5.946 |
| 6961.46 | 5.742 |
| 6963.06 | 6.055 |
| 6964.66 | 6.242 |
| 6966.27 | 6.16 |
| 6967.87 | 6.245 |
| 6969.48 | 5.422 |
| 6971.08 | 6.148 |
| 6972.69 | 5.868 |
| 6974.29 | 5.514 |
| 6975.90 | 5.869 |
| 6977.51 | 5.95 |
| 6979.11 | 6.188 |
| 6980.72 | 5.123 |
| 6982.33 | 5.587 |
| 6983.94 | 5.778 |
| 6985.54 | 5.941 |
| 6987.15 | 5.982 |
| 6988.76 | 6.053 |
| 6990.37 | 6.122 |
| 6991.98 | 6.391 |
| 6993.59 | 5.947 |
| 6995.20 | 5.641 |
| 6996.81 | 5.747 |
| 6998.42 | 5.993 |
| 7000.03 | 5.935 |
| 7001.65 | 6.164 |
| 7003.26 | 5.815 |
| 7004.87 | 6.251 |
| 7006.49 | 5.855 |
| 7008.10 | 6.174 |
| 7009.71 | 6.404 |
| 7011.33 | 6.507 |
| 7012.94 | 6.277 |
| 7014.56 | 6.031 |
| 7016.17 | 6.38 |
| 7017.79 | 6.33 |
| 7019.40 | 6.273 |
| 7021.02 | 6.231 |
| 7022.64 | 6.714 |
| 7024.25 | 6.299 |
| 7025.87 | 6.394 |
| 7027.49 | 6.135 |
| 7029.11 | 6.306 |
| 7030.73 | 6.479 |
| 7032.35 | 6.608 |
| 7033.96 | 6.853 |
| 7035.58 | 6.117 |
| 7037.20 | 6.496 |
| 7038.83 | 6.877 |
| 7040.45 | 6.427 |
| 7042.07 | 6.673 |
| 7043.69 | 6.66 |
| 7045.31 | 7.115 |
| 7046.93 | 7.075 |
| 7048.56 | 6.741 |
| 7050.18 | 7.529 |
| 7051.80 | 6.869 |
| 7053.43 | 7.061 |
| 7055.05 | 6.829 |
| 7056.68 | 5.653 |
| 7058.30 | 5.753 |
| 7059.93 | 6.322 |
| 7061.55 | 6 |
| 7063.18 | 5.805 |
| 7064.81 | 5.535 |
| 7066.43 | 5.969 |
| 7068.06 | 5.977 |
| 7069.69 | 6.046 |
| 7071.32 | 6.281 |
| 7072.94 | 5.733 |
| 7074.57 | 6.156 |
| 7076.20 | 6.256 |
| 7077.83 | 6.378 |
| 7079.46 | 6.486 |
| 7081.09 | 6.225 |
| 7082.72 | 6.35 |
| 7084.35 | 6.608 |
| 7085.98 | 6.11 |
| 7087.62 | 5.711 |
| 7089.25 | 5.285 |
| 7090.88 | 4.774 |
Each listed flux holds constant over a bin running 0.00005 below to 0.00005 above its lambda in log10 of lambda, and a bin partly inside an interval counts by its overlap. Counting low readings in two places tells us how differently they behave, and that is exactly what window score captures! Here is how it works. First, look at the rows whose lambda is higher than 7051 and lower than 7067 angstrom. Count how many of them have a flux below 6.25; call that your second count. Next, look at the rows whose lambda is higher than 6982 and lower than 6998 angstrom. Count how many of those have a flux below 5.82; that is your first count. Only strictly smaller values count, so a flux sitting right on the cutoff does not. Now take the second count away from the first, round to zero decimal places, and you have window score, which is -2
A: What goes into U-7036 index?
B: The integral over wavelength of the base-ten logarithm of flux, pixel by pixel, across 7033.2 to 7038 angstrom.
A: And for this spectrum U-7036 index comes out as 3.9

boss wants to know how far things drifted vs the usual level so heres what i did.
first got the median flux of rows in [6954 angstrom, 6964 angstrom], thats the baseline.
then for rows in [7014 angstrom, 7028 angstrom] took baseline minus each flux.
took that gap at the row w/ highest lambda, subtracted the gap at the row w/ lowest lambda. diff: -0.1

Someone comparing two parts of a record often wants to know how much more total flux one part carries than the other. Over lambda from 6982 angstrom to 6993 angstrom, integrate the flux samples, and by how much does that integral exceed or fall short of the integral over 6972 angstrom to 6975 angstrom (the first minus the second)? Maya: 49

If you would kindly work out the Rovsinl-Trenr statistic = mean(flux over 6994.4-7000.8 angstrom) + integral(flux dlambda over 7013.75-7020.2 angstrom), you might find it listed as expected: 46.2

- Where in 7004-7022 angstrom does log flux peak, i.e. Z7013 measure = 7011.33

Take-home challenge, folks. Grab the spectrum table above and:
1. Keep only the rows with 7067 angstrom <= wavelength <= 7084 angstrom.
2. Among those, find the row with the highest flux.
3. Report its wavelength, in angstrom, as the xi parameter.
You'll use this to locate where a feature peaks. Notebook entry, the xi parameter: 7079.46 angstrom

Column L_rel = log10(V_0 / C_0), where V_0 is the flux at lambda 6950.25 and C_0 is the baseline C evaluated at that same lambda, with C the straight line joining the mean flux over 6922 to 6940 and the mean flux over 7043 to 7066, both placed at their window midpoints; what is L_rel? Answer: 0.06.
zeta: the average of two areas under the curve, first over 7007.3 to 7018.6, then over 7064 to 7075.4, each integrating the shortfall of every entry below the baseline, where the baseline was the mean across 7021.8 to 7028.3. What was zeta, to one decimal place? 2.9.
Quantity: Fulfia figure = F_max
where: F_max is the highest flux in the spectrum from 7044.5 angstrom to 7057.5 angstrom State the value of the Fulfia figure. 7.529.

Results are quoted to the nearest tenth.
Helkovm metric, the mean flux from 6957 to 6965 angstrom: 5.9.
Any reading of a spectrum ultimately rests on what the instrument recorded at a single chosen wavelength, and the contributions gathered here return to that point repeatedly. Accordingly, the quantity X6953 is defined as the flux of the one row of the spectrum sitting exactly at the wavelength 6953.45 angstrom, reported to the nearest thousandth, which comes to 6.043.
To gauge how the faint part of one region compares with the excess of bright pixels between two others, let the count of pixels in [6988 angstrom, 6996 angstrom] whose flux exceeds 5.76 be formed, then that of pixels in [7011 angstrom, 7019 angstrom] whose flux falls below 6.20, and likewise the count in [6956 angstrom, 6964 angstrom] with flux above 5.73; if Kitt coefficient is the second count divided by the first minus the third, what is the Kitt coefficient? 1.0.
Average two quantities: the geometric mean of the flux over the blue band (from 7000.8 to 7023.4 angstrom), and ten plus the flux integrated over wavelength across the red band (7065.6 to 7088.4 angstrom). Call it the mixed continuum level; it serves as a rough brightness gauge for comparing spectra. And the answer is 78.4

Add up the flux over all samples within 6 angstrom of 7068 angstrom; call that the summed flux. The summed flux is 41.3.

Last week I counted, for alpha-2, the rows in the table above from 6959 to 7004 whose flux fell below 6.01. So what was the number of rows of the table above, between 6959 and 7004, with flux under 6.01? 18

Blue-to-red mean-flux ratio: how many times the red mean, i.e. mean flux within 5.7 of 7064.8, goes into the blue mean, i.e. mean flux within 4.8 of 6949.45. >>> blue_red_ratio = 1.02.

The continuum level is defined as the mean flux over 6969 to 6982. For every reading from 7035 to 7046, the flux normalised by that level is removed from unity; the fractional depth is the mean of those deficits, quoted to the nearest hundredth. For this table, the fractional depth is -0.15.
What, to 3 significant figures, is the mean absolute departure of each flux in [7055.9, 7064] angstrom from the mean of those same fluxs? 0.204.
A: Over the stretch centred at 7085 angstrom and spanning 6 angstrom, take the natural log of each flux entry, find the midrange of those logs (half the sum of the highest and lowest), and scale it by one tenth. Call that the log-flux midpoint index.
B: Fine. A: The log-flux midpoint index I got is 0.182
